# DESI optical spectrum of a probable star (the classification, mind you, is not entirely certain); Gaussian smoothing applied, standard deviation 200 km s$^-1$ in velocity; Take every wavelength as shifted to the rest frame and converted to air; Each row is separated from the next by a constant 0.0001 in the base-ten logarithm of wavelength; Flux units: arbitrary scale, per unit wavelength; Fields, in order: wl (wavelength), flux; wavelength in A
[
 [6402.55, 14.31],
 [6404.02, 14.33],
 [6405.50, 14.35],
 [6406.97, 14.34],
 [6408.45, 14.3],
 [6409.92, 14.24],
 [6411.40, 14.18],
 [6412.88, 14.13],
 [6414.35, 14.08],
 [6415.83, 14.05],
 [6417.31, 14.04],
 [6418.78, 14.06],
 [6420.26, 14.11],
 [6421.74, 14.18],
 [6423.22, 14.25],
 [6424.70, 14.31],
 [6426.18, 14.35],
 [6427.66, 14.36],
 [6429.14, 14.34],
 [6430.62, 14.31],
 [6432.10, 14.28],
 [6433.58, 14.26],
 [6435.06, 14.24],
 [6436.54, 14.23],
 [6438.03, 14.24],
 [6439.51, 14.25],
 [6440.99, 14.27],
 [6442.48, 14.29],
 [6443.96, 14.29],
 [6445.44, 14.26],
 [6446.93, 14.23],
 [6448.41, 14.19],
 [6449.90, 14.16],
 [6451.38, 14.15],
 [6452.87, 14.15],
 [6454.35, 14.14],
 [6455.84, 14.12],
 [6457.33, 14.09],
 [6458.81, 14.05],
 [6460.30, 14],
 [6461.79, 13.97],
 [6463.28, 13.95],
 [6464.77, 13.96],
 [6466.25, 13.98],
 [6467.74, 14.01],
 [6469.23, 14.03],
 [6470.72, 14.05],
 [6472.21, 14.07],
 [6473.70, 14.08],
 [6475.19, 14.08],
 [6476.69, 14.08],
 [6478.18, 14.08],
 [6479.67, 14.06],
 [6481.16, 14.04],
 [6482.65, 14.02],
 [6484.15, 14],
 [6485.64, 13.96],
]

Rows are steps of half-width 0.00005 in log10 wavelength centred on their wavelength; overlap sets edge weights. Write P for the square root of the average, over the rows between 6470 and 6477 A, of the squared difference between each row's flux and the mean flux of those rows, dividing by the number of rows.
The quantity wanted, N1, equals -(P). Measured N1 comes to -0.012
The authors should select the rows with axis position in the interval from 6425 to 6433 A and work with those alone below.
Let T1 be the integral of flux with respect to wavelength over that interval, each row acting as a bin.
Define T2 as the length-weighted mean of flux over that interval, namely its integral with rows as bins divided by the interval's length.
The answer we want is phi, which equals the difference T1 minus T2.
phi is 100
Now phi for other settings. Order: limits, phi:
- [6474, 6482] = 98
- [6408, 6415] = 85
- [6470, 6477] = 84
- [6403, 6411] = 100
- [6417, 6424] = 85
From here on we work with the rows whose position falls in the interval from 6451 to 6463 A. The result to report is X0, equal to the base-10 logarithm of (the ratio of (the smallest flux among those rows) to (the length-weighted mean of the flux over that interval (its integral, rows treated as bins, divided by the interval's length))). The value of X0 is -0.0031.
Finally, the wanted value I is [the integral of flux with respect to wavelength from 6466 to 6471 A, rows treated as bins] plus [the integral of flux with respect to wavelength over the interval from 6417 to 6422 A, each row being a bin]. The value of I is 141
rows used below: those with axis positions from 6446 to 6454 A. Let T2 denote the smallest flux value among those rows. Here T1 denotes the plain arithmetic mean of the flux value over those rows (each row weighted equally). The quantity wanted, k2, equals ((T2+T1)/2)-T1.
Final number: -0.0130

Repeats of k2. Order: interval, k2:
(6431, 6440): -0.0100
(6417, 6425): -0.0592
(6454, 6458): -0.0133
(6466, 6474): -0.0283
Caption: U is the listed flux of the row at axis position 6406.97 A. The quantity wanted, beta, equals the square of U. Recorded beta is 206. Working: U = 14.34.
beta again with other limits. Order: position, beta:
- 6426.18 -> 206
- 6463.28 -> 195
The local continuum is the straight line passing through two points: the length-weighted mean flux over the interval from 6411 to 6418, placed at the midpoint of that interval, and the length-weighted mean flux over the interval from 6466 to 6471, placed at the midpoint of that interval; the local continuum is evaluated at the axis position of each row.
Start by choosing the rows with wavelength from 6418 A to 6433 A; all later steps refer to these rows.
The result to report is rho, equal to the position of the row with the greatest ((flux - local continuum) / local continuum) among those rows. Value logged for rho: 6427.66 A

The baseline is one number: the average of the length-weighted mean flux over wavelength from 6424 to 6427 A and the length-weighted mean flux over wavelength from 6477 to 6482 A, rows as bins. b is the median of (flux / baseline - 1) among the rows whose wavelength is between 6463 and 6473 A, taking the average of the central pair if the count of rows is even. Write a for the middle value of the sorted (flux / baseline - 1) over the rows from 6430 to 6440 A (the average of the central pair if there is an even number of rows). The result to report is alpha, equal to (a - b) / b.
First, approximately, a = 0.003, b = -0.014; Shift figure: -1.2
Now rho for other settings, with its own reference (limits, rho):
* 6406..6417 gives 6406.97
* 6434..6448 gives 6443.96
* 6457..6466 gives 6457.33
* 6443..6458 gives 6443.96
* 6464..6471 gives 6470.72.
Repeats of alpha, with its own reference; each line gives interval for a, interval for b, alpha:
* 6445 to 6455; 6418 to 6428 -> -2.0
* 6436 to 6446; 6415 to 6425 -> -1.6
